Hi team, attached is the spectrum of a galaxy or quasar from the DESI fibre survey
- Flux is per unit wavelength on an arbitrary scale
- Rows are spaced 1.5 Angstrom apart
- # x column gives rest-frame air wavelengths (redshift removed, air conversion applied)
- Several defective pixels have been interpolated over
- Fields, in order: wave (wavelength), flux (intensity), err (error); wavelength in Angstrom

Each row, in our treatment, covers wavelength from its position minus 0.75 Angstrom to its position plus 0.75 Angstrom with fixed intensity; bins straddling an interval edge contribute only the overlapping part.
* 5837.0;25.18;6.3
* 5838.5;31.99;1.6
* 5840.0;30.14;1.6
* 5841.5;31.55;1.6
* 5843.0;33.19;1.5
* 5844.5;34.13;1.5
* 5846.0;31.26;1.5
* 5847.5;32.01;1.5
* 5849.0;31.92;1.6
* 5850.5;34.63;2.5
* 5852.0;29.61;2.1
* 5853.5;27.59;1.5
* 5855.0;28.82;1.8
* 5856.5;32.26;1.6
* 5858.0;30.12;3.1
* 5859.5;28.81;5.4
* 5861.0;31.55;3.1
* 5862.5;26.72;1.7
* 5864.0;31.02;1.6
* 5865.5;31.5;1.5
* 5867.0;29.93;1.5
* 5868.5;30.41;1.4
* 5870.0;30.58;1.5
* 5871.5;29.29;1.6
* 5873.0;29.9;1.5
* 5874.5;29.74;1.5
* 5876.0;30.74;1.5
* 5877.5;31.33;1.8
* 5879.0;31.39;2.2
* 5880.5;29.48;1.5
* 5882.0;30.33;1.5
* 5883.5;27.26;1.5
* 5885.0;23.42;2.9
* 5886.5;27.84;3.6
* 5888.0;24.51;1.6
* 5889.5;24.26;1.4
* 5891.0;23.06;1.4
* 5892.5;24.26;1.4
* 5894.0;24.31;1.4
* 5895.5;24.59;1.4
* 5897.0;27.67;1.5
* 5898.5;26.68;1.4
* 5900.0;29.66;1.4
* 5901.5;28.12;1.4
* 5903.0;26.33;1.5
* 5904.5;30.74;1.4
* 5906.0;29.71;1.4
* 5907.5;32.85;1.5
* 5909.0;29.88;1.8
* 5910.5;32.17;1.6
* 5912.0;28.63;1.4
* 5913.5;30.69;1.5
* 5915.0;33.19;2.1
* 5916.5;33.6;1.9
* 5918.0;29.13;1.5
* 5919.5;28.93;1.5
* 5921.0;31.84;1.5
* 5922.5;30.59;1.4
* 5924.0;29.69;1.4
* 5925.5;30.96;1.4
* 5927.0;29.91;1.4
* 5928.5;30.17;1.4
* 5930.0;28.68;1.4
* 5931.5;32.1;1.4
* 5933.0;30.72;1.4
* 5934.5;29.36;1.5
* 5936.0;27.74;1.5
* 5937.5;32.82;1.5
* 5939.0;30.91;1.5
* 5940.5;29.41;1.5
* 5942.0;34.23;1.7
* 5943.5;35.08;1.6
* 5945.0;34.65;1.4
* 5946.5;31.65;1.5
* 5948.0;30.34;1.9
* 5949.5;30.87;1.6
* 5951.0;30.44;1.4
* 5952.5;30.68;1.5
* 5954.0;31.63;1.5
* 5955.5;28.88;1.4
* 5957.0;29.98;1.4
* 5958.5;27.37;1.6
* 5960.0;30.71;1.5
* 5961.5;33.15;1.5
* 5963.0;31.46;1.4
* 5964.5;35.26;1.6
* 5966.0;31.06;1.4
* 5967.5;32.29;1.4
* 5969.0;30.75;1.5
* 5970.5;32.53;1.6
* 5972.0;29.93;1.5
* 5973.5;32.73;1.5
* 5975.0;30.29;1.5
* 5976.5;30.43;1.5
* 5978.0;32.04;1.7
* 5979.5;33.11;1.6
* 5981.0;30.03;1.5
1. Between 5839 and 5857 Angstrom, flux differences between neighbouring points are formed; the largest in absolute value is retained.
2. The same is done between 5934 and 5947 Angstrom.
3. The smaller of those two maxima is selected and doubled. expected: 10.0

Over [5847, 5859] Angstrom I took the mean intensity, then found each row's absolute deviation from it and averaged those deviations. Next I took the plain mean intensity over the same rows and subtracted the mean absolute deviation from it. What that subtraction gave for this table 29.0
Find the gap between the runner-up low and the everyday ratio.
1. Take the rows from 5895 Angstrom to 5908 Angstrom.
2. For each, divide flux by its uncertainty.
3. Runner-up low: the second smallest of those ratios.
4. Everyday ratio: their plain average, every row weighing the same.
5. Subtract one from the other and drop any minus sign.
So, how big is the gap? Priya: 2.3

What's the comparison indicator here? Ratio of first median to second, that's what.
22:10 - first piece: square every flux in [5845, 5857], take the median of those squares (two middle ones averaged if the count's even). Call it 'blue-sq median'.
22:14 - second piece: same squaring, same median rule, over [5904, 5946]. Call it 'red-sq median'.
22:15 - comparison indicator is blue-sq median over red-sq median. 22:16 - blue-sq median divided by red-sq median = 1.06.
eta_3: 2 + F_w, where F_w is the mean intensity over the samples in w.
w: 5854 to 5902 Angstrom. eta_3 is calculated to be 30.4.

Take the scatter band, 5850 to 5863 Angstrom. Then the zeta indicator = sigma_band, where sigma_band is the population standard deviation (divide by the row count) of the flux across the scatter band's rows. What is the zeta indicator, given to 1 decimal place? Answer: 2.3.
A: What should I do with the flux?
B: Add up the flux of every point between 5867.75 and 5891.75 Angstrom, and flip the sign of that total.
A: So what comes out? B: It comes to -454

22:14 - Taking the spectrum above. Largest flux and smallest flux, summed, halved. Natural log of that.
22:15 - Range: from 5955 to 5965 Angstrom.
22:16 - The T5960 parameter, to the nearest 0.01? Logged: 3.44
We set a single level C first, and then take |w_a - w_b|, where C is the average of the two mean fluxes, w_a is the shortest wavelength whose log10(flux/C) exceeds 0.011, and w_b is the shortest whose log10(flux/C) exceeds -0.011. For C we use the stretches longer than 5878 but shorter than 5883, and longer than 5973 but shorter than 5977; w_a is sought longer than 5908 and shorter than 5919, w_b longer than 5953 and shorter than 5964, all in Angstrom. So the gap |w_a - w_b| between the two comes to 43.5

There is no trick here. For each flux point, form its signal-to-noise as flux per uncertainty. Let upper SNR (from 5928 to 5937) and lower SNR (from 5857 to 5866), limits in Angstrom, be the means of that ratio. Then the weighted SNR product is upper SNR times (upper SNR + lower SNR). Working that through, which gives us 716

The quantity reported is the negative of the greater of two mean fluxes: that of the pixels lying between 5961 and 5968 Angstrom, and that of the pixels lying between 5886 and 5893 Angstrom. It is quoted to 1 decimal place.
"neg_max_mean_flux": -32.6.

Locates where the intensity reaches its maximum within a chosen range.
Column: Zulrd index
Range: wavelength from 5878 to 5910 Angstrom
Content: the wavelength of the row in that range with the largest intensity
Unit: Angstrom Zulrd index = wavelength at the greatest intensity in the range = 5907.5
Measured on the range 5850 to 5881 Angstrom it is 5850.5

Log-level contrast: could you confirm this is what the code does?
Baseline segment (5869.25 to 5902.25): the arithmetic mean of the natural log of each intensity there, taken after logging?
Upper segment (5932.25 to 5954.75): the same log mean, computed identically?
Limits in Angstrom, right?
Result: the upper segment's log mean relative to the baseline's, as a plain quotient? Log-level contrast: 1.04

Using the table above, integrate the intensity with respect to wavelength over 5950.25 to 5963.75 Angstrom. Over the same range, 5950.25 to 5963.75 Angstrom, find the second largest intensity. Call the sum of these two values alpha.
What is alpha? 443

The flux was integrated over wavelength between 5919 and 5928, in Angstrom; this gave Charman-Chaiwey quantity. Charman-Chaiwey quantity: 273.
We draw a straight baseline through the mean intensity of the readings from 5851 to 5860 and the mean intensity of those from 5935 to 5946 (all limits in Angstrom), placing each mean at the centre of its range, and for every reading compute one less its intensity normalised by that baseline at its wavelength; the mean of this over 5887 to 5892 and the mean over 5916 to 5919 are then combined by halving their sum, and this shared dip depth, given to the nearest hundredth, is 0.11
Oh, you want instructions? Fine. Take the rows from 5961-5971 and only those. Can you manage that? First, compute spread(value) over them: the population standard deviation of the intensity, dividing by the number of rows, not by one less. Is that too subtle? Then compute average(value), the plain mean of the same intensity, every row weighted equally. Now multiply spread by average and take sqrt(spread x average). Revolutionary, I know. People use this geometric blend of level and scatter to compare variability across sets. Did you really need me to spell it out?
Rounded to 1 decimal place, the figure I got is 6.8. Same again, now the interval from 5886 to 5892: 6.6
